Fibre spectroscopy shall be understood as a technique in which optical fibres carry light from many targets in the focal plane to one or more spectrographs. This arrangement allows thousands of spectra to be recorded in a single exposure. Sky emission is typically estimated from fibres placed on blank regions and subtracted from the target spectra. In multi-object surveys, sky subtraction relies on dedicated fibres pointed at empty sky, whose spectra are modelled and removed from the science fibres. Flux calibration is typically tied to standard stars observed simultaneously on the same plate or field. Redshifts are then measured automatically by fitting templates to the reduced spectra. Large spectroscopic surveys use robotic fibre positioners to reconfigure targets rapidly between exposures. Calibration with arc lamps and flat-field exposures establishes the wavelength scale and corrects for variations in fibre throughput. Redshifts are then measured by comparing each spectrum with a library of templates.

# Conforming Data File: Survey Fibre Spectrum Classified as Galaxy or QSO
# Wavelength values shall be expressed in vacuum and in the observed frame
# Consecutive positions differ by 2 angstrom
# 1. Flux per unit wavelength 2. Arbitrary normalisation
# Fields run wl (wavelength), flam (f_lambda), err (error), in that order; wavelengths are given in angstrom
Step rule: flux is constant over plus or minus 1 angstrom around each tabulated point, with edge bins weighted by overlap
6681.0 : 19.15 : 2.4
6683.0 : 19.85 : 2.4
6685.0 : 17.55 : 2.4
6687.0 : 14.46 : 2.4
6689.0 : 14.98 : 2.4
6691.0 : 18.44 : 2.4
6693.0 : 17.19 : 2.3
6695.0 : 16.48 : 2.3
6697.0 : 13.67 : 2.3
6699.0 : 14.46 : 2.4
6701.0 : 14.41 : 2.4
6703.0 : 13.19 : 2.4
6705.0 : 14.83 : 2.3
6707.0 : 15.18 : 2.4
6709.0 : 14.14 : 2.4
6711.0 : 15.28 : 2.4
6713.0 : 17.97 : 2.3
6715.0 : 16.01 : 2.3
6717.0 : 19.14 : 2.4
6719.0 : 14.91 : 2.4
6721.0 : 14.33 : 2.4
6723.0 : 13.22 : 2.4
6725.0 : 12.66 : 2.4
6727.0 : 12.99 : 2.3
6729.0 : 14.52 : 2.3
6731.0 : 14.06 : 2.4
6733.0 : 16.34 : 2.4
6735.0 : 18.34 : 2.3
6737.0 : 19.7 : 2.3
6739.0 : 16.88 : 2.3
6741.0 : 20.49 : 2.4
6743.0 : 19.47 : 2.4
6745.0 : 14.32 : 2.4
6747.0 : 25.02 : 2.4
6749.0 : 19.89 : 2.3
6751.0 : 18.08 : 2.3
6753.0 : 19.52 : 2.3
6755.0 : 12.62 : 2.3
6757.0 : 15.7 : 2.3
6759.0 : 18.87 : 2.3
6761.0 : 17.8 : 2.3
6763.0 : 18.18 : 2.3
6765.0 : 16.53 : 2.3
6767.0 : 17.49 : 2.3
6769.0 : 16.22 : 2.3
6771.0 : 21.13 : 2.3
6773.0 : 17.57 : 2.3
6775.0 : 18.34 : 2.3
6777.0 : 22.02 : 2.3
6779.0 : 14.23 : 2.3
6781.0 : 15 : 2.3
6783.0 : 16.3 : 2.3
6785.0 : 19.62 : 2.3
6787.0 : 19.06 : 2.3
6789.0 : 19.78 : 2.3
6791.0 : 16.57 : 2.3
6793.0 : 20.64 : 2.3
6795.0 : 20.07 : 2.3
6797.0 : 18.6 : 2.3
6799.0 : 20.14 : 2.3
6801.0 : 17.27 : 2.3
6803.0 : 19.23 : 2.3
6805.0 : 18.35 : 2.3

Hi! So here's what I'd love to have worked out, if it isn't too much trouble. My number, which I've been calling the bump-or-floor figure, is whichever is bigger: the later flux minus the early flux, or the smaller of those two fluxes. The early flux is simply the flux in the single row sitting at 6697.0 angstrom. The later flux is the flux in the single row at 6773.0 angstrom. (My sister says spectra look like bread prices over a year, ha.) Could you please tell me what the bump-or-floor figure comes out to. 13.7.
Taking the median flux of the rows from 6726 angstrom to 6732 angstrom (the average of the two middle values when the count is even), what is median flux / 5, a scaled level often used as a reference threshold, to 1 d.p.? 2.8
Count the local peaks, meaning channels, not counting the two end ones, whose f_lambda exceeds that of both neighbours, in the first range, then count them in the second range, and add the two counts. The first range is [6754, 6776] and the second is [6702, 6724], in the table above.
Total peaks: 7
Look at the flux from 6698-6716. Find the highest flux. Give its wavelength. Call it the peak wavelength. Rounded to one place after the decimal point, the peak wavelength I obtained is 6713.0 angstrom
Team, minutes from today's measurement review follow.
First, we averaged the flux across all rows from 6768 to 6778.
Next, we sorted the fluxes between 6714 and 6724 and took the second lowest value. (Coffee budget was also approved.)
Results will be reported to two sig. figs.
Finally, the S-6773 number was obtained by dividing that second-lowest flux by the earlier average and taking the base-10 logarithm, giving -0.12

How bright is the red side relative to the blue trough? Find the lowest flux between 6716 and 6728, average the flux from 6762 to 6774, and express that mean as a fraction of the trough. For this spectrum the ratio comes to 1.41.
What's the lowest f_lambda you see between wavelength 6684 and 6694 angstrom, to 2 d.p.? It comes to 14.46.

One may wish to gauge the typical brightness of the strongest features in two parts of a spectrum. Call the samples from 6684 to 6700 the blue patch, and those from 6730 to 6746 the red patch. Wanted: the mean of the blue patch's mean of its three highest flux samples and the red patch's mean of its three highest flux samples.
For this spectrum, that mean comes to 18.8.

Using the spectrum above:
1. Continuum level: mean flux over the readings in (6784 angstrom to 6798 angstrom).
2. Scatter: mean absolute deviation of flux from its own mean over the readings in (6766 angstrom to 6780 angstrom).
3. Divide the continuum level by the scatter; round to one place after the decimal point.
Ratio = 9.5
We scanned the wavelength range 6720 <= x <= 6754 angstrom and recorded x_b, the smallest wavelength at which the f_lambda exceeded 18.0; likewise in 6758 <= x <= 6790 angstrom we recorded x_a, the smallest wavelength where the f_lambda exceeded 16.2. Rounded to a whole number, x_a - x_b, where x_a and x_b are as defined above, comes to 24 angstrom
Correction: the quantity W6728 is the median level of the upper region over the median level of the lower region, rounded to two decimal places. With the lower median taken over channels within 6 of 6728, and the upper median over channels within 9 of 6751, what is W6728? 1.38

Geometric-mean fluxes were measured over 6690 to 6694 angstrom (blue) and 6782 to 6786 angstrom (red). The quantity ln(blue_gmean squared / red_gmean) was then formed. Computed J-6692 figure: 2.87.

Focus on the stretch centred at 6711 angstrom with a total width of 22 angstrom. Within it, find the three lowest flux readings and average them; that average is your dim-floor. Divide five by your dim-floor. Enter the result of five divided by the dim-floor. 0.36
